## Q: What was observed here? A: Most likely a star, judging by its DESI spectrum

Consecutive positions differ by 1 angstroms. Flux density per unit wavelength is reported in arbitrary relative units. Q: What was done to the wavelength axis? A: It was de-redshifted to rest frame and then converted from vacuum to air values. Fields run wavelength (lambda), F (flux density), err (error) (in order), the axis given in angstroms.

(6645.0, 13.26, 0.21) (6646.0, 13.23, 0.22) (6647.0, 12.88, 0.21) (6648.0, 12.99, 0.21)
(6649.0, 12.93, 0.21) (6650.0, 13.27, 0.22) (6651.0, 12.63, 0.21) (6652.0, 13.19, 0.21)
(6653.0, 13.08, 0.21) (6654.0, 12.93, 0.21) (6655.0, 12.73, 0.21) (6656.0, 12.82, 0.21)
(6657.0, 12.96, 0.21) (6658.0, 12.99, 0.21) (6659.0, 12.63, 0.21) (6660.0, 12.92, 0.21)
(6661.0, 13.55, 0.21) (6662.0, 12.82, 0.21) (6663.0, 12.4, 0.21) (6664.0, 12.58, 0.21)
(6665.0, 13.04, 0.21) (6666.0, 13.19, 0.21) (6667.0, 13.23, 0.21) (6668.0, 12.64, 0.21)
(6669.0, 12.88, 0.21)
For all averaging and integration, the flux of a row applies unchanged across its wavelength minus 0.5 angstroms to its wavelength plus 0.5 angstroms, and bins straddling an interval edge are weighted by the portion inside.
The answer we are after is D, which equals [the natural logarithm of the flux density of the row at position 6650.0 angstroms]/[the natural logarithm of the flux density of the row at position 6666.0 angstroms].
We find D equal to 1.00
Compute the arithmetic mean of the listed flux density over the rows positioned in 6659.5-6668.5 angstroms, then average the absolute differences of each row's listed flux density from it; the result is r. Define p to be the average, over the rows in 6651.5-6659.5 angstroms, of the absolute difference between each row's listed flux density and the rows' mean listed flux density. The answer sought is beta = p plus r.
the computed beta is 0.43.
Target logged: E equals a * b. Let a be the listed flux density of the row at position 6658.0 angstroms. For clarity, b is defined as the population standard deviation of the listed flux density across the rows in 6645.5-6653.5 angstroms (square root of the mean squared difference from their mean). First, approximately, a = 12.99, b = 0.20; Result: 2.6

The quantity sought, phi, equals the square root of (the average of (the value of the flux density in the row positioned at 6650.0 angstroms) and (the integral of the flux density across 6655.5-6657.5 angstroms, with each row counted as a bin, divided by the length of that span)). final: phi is 3.62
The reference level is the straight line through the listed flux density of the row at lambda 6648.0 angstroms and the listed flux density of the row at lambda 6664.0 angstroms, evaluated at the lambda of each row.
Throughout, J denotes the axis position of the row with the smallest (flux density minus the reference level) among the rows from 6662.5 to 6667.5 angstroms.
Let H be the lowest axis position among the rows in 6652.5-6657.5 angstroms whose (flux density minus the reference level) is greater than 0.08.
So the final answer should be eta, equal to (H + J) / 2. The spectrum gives 6658.0 angstroms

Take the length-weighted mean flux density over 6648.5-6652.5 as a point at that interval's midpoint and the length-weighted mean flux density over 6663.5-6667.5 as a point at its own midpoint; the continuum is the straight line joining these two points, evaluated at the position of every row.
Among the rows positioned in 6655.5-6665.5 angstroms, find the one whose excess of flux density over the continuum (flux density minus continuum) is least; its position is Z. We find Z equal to 6663.0 angstroms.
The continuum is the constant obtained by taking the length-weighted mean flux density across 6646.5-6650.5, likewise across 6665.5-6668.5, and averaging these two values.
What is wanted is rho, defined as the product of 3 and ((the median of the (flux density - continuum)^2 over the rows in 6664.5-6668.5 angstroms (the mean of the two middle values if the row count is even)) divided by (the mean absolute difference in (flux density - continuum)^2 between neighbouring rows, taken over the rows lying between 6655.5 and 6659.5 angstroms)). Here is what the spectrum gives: 1.8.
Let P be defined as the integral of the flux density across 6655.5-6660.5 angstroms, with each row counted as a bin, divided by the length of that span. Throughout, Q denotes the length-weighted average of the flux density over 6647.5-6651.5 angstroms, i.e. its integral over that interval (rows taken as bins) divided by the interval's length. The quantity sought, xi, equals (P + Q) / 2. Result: 12.9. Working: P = 12.9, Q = 13.0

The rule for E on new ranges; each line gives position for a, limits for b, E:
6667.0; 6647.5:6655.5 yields 2.7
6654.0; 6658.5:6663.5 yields 5.0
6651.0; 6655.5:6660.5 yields 1.6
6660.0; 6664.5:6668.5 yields 3.0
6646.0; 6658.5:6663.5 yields 5.1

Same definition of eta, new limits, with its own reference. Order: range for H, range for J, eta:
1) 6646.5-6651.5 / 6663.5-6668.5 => 6657.0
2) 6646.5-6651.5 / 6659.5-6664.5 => 6656.5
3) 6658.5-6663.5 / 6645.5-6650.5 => 6653.5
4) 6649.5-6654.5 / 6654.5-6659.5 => 6652.5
